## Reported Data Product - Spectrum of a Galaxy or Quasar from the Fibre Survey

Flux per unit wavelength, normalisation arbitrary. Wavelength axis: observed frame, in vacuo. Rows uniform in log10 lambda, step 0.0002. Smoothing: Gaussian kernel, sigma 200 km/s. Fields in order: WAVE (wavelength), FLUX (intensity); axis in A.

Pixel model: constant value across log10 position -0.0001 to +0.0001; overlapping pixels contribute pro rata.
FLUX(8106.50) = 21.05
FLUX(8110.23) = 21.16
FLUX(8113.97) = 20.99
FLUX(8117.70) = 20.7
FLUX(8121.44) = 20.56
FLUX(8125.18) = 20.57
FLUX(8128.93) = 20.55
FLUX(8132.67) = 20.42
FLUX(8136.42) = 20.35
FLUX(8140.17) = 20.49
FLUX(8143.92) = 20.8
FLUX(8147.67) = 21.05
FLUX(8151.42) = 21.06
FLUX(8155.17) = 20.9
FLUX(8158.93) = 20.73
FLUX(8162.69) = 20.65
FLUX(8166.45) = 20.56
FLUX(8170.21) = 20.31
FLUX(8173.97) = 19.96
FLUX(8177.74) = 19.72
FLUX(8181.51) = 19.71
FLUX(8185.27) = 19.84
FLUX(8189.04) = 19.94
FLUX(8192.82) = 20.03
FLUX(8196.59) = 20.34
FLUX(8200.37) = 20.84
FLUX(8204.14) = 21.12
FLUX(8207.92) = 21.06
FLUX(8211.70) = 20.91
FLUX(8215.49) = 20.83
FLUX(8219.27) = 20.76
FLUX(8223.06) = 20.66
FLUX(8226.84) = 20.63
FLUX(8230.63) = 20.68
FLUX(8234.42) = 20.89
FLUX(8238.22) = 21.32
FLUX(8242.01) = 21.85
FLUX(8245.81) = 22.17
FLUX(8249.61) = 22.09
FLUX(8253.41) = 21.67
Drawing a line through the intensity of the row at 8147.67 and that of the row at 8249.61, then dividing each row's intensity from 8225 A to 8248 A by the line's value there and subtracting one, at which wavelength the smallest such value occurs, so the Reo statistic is 8226.84 A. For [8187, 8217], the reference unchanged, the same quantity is 8189.04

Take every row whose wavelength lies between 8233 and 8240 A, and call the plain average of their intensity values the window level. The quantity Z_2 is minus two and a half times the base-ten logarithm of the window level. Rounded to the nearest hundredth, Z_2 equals -3.31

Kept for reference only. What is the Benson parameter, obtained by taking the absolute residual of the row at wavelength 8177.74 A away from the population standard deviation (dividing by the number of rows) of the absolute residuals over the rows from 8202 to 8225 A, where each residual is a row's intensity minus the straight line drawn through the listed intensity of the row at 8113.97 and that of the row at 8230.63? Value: -1.0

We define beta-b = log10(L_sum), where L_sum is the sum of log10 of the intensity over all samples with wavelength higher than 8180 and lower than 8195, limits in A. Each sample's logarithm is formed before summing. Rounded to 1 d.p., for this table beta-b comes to 0.7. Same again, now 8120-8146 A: 1.0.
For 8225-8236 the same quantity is 0.6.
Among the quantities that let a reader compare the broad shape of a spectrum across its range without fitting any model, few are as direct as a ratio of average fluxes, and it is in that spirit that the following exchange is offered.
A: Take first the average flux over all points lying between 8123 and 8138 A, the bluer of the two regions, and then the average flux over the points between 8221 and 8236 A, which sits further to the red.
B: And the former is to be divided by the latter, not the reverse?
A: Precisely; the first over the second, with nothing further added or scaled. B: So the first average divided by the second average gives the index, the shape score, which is 0.99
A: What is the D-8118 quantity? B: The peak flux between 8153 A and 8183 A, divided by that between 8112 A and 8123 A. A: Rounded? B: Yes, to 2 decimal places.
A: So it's 1.00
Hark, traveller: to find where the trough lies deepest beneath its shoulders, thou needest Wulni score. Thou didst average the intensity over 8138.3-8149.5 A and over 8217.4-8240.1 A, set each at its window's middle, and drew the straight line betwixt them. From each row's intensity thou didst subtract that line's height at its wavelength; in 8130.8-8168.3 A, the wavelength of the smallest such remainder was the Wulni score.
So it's 8136.42 A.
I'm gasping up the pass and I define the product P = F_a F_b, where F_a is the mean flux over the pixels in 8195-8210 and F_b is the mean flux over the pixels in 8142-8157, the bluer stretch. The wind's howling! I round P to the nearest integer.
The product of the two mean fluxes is 437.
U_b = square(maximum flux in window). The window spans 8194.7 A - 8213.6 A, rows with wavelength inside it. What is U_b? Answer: 446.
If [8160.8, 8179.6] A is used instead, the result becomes 426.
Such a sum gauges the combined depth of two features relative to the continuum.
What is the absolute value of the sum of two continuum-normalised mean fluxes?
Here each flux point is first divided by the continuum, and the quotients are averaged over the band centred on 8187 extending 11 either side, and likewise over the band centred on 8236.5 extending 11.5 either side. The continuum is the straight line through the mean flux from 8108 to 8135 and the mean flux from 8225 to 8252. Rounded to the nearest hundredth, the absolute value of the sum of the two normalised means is 1.94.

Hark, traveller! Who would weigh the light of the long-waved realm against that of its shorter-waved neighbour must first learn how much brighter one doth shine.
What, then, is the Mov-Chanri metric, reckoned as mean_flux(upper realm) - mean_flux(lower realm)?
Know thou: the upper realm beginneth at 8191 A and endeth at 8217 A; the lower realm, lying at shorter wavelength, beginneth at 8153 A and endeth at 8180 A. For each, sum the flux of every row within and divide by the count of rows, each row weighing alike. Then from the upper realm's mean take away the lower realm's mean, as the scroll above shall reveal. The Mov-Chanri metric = 0.33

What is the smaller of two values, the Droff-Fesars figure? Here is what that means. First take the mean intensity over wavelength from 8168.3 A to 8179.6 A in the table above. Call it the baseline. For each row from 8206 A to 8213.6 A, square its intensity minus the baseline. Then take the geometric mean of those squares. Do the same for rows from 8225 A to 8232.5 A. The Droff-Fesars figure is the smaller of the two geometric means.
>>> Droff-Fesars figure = 0.43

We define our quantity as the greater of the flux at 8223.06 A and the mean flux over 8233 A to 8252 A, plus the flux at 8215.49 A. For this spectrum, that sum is 42.5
